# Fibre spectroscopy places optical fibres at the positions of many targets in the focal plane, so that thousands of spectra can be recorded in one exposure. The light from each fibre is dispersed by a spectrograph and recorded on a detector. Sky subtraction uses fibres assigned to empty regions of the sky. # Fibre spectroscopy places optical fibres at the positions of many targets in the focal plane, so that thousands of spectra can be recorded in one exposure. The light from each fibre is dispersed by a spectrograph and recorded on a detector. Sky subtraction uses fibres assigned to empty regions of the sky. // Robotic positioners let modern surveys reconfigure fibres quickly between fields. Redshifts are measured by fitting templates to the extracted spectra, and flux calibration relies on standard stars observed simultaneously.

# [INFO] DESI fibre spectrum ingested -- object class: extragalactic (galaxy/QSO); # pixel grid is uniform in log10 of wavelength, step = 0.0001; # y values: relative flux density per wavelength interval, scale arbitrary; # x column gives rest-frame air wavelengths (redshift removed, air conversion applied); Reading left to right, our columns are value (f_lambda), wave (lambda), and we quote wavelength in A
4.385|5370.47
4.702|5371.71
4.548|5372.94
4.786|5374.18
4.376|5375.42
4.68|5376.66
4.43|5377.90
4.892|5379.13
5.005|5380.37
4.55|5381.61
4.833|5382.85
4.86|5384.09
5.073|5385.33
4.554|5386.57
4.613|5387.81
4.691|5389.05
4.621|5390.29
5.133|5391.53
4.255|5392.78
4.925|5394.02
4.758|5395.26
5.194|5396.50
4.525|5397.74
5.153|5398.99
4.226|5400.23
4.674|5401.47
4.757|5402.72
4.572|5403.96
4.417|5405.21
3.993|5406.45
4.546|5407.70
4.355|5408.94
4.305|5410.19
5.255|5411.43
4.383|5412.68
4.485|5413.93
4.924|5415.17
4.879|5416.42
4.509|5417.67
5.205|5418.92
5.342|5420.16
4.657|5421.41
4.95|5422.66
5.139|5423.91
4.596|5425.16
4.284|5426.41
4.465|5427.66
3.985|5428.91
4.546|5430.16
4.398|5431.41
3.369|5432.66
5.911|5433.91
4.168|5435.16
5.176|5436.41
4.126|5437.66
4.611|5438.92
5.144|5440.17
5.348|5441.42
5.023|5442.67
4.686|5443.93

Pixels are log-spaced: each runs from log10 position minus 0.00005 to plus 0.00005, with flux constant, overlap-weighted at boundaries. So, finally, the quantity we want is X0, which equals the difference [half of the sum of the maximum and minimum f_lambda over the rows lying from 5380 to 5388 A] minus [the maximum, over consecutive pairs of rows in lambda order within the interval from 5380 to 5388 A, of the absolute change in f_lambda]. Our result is 4.29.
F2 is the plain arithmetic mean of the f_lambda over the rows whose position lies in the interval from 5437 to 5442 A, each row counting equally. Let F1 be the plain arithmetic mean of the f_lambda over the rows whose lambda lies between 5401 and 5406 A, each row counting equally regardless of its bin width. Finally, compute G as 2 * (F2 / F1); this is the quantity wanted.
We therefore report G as 2.09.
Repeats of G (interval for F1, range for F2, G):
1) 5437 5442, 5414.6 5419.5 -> 2.03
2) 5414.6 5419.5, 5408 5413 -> 1.88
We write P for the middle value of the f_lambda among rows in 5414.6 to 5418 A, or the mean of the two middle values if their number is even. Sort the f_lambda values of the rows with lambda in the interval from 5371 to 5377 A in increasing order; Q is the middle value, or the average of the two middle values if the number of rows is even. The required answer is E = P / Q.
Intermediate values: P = 4.9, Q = 4.68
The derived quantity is 1.04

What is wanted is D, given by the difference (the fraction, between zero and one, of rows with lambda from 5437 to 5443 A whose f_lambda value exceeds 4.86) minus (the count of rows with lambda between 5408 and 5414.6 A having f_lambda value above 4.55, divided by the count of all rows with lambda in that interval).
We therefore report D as 0.4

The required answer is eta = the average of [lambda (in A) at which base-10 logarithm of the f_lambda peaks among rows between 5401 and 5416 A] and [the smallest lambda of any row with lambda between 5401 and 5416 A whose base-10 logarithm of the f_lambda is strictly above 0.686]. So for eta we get 5411.4 A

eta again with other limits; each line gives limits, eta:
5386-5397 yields 5394.0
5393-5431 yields 5407.1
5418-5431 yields 5419.5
